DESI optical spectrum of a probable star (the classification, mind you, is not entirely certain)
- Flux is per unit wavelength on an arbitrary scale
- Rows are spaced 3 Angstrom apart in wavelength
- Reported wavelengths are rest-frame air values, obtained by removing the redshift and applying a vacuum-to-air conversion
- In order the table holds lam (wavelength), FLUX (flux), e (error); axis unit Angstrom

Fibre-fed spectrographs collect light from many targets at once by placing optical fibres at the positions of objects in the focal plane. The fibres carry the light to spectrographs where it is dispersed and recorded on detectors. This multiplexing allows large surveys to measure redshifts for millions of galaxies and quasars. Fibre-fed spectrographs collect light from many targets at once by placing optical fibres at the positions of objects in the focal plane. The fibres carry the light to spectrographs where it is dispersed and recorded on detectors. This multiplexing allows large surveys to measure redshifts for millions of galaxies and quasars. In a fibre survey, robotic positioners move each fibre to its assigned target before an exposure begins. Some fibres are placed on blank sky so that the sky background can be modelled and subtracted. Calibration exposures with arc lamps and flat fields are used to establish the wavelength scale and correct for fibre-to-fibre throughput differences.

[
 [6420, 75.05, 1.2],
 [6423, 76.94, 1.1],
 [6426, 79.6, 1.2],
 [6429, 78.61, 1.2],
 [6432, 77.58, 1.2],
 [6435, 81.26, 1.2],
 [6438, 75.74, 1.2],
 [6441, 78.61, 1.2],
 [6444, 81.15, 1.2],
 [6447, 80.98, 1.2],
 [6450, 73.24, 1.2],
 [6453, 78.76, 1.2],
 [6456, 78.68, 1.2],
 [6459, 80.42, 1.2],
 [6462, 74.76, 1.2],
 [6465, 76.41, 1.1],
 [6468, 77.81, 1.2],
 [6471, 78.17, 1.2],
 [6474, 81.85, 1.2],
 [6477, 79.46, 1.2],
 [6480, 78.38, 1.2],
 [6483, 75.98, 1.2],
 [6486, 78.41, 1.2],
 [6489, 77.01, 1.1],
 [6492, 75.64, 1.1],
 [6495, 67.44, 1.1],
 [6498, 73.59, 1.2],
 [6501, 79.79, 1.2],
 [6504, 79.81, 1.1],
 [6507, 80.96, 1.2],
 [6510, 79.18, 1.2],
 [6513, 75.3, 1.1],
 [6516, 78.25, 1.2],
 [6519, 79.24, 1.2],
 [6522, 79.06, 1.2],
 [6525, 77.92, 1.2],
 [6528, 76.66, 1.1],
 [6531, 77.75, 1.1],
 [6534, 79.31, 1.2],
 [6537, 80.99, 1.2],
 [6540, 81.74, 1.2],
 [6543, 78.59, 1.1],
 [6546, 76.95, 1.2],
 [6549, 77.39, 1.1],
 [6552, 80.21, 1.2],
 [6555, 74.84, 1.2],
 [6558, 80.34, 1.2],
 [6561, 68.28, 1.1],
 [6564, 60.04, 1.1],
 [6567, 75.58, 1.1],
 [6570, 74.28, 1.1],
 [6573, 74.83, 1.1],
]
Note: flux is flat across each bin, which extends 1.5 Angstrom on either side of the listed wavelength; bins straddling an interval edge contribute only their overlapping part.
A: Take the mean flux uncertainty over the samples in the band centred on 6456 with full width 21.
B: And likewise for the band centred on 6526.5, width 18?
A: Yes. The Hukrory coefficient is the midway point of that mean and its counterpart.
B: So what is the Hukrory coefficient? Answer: 1.18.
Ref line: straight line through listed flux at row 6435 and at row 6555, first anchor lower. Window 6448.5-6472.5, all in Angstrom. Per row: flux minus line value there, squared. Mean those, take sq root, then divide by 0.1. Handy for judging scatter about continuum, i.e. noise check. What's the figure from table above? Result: 35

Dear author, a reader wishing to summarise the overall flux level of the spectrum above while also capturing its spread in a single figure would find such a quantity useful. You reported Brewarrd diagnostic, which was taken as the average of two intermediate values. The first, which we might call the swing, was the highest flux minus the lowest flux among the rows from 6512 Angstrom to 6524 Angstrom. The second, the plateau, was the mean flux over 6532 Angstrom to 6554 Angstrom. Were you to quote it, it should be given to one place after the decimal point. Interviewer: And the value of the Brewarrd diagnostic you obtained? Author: 41.6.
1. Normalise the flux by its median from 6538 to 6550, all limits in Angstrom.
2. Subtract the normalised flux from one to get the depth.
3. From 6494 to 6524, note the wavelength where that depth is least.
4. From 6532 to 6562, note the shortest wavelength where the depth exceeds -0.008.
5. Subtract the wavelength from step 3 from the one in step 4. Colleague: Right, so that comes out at 36 Angstrom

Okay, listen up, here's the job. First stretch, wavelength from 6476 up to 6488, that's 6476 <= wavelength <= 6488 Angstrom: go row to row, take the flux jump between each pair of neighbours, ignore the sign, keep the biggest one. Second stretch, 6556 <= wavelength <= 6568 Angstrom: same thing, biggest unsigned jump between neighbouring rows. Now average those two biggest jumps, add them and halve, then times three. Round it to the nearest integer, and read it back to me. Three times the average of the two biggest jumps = 27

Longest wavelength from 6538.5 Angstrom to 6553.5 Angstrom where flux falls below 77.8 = 6549 Angstrom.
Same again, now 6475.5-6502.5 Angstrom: 6498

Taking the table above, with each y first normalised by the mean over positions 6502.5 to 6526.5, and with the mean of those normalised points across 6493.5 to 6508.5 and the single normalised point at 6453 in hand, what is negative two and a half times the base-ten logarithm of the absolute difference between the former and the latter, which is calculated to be 3.8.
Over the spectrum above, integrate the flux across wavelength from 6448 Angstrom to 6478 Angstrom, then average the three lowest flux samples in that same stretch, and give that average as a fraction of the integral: 0.032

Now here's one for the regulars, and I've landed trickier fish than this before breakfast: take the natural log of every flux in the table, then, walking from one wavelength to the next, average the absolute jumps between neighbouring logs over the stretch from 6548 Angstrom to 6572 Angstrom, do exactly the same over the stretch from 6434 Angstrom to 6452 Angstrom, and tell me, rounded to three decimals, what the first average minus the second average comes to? 0.054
